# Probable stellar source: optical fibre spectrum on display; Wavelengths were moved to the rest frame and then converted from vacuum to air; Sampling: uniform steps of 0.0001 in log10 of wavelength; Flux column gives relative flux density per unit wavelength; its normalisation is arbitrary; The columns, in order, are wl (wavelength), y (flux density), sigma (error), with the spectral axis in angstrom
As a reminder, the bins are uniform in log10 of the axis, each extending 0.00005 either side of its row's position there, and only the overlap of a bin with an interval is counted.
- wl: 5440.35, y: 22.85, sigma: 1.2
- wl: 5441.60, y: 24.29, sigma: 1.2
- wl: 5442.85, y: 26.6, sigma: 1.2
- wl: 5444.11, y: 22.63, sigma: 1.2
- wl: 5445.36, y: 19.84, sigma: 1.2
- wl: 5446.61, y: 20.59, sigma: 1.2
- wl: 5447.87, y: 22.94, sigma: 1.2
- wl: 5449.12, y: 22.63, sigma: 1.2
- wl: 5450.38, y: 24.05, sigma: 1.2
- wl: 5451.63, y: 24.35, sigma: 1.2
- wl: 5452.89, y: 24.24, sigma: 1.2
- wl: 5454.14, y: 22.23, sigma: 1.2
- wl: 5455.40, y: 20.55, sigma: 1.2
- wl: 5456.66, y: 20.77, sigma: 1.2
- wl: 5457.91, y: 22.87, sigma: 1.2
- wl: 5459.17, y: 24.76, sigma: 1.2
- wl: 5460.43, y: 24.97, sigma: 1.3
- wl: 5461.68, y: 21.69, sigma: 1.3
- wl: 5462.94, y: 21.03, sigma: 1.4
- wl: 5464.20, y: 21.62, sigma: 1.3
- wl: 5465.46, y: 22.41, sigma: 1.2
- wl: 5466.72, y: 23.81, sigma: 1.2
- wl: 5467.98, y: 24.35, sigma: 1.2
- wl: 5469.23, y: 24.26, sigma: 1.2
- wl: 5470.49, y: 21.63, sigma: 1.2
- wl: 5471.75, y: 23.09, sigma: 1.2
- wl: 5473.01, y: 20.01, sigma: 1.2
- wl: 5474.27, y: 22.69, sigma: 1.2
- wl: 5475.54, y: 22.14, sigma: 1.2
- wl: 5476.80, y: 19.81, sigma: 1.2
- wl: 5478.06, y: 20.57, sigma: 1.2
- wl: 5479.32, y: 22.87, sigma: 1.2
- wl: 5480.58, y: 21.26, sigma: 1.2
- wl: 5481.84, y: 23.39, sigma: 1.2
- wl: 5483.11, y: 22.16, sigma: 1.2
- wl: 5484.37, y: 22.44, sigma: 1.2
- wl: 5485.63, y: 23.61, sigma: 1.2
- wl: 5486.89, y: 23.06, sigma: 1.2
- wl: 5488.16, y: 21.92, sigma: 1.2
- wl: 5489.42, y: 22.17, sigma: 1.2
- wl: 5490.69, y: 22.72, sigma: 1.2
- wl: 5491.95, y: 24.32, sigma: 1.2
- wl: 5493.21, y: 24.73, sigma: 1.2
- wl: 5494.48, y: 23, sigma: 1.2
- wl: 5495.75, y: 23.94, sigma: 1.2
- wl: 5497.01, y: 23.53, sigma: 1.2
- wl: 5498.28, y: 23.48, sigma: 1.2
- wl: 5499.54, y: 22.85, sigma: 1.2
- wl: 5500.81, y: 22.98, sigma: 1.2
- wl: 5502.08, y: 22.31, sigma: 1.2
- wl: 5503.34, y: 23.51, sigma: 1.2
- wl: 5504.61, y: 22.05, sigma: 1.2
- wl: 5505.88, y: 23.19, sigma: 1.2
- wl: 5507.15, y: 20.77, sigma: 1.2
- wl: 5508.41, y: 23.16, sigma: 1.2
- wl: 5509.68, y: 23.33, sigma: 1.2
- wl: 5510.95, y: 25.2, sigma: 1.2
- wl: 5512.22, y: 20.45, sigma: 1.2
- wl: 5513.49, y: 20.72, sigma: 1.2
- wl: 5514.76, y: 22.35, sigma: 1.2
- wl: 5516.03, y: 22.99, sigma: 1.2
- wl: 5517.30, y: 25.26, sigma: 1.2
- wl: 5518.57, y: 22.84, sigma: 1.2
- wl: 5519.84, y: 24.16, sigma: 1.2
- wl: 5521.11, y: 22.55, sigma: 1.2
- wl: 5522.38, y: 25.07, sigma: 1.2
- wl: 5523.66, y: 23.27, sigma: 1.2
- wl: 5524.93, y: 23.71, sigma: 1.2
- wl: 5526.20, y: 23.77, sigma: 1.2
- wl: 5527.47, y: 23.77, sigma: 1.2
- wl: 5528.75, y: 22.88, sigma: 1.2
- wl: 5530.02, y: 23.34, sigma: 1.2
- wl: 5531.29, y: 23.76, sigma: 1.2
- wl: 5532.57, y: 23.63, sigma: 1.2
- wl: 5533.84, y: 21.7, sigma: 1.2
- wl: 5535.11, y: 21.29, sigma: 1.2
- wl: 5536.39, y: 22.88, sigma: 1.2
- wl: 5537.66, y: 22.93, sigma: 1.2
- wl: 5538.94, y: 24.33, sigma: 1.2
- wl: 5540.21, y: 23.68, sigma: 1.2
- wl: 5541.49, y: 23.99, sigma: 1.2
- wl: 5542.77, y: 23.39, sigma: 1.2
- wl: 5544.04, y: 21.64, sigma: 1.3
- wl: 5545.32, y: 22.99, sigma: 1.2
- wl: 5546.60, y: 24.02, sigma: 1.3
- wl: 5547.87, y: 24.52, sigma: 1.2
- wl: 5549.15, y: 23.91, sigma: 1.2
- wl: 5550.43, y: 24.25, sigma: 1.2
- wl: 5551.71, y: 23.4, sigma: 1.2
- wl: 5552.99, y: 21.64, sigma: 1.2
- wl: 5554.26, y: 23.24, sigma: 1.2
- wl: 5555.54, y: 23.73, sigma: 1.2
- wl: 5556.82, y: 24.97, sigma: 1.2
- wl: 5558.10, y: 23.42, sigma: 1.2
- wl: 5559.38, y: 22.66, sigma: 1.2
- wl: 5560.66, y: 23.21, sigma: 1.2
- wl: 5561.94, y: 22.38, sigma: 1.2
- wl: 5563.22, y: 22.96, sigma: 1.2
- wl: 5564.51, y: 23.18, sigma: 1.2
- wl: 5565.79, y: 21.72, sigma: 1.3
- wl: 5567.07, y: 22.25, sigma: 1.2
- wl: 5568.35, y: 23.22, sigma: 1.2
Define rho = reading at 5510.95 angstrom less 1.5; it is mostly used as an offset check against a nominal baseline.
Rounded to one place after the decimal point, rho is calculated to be 23.7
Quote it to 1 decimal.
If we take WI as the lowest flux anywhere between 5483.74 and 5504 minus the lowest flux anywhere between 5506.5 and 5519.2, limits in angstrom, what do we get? 1.5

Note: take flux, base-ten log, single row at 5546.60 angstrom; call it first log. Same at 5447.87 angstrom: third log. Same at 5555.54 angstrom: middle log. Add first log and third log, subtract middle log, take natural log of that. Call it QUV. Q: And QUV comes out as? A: 0.312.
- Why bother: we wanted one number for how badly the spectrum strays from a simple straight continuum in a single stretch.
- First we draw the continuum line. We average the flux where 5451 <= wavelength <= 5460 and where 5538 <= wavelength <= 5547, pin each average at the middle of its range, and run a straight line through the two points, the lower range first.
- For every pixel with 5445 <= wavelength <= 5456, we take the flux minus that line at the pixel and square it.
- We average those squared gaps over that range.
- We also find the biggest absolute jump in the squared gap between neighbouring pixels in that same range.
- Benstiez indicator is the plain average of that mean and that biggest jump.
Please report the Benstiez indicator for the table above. 3.8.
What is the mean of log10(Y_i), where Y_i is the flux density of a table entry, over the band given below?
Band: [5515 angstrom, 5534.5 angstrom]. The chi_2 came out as 1.37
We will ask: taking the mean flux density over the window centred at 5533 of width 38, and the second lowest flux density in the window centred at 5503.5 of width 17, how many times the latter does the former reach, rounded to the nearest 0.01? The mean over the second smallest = 1.06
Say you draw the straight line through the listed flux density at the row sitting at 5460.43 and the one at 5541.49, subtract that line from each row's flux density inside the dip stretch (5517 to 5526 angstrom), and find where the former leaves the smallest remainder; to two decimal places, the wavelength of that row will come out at 5521.11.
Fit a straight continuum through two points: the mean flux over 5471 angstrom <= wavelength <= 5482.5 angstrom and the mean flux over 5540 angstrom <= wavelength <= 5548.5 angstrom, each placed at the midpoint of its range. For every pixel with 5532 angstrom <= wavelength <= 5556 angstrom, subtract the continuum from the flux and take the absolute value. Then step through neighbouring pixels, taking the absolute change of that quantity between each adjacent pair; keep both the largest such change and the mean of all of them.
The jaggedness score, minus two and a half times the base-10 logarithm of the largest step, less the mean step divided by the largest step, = -1.07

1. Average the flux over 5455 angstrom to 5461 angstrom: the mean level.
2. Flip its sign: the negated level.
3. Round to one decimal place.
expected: -22.8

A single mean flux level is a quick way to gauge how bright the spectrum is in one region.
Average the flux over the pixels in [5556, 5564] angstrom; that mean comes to 23.3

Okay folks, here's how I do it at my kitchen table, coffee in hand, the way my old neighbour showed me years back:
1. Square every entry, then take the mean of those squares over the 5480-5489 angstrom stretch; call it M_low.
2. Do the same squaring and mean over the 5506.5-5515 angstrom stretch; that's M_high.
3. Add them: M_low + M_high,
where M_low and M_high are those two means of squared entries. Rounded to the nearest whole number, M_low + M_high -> 1008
